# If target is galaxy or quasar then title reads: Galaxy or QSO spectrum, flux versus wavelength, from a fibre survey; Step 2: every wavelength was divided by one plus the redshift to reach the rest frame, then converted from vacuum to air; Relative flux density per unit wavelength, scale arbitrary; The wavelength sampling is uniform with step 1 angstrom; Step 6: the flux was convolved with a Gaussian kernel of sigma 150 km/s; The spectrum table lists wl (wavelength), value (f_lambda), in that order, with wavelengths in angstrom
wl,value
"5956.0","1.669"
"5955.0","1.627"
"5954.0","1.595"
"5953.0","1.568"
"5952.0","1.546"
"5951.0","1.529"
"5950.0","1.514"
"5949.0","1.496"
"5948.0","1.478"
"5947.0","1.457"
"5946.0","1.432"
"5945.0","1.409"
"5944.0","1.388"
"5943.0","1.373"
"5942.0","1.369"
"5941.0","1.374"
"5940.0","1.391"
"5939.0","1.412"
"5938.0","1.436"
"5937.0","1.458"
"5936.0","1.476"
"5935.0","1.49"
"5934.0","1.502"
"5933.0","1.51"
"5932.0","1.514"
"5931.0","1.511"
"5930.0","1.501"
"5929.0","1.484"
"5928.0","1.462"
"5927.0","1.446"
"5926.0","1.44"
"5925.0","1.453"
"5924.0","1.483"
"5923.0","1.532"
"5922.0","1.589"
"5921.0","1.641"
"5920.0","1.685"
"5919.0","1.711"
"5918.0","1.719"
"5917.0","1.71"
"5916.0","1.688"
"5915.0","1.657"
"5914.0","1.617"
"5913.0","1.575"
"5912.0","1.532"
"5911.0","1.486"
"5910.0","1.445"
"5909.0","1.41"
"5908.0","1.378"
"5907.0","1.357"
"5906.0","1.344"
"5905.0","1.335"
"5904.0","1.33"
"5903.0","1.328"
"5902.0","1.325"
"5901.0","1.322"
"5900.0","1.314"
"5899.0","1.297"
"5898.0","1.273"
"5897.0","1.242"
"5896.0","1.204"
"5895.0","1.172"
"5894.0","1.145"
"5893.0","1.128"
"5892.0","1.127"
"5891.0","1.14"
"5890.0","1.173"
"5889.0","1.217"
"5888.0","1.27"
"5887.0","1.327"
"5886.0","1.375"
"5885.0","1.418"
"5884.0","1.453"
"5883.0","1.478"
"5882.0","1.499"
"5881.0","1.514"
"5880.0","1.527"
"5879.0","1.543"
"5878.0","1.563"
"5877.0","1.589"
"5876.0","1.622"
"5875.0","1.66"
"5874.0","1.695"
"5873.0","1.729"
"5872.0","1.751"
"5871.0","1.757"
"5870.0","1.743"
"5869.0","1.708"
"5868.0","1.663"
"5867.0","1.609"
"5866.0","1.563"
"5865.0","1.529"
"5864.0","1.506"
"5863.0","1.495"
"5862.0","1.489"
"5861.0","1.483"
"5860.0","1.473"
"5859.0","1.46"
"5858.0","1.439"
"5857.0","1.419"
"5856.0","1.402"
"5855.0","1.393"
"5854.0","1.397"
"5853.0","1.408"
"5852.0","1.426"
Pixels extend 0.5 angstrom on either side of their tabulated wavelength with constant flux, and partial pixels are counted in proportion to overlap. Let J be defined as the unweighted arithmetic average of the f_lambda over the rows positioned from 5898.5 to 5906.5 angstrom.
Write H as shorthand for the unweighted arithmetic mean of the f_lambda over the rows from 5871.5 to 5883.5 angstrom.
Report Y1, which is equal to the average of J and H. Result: 1.46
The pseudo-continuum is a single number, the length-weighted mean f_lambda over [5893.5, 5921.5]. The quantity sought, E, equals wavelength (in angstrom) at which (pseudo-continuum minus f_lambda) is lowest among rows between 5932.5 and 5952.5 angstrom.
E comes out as 5952.0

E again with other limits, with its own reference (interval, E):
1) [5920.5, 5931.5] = 5921.0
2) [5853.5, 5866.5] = 5866.0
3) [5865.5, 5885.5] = 5871.0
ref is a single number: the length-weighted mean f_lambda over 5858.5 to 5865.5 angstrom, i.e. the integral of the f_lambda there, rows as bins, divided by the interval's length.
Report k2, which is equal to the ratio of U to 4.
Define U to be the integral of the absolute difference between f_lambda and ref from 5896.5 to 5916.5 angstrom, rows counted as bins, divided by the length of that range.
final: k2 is 0.03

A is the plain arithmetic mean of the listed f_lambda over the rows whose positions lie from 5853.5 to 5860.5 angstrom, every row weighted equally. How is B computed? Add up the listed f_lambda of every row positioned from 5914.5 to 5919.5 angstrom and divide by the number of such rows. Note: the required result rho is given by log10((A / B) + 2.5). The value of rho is 0.524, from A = 1.43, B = 1.70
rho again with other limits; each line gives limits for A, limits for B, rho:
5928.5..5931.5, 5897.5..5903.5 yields 0.562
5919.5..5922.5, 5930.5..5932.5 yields 0.554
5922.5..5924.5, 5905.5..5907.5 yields 0.558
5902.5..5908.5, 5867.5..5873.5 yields 0.516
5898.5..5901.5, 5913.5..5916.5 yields 0.518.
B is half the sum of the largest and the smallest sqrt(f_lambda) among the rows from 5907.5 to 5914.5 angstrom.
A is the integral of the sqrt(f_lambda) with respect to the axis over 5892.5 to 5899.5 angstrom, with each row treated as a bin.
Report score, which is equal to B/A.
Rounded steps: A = 7.69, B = 1.223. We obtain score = 0.159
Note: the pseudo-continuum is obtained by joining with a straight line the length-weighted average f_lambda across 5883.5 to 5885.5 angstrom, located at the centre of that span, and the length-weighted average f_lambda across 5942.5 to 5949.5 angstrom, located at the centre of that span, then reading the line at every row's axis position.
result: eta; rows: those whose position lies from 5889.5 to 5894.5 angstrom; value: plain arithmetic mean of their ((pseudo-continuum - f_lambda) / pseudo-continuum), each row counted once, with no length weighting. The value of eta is 0.20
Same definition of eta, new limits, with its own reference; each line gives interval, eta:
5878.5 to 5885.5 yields -0.04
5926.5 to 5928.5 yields -0.01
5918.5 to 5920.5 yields -0.18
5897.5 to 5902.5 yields 0.09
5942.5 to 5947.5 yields 0.02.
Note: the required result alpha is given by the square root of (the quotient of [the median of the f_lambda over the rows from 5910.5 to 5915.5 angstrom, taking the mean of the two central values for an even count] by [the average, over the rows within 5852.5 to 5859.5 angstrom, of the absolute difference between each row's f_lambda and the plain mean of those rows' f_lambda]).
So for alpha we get 9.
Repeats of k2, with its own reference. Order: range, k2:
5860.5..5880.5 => 0.03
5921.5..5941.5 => 0.01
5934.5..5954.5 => 0.02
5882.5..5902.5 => 0.06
